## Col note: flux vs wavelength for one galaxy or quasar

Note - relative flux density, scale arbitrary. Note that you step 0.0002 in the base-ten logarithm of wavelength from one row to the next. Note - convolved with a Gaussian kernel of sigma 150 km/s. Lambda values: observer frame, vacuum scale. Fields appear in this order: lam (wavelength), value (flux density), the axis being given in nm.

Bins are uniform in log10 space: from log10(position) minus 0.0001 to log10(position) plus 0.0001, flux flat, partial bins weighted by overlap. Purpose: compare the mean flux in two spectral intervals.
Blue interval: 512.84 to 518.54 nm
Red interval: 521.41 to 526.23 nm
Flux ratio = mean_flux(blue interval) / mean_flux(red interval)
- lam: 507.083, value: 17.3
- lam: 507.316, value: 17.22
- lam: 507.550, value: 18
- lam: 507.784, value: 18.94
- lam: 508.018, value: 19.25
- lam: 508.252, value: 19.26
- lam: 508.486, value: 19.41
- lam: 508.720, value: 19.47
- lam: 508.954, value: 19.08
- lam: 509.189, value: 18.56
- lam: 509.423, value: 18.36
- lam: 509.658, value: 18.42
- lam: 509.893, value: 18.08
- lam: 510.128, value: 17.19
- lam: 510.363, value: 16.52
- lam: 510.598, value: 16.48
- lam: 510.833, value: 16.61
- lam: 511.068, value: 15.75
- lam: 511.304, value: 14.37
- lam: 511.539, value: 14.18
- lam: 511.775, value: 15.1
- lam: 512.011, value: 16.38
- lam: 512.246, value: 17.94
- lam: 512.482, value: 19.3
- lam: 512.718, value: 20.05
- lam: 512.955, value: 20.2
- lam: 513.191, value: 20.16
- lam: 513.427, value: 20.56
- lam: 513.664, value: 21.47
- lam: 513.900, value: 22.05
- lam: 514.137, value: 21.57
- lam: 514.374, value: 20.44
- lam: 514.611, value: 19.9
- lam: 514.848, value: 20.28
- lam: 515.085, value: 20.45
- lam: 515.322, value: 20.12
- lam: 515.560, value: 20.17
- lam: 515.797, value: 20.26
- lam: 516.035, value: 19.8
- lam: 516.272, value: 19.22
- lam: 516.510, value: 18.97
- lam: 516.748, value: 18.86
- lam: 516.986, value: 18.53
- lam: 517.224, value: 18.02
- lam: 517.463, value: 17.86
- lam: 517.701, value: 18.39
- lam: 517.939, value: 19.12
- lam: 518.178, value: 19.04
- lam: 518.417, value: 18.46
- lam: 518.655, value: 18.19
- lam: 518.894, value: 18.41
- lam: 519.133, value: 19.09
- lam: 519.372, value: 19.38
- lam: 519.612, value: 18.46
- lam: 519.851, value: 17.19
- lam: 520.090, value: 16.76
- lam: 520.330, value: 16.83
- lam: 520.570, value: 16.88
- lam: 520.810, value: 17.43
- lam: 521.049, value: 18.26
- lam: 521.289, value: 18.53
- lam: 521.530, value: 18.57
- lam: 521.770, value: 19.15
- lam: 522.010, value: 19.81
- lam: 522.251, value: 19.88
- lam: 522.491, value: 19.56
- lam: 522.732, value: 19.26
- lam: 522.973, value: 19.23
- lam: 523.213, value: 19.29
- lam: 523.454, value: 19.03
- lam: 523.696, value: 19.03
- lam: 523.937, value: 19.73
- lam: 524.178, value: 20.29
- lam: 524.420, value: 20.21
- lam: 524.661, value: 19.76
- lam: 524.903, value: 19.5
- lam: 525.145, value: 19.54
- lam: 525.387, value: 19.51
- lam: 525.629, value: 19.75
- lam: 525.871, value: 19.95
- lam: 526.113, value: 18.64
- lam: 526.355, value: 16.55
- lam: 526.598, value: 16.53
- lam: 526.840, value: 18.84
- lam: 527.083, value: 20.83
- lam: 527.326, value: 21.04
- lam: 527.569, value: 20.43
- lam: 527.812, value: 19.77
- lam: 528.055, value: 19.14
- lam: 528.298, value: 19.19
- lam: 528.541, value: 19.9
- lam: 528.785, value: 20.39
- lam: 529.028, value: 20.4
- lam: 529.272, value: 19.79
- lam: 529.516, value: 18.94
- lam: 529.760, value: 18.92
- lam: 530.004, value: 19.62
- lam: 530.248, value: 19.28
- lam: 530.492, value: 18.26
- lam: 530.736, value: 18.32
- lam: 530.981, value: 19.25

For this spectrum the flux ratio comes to 1.01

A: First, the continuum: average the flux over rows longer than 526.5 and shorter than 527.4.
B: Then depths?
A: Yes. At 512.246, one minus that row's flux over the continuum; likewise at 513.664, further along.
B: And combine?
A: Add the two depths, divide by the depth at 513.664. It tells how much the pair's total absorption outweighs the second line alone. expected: 0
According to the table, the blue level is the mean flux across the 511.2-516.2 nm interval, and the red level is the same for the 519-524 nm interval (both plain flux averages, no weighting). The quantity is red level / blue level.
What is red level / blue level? 0.97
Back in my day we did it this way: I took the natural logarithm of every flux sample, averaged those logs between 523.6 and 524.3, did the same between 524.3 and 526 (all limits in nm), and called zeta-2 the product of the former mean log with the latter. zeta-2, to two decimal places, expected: 8.89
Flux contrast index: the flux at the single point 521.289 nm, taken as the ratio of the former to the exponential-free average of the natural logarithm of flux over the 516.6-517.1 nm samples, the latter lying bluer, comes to 6.33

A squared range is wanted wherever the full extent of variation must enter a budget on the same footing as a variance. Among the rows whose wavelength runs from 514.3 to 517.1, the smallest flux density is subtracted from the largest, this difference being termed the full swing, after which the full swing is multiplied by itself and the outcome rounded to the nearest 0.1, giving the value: 3.7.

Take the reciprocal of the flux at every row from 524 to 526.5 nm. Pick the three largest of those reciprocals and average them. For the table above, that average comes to 0.0551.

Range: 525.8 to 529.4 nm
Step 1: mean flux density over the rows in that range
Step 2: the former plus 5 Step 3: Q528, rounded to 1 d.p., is 24.4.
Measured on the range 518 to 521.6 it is 23.1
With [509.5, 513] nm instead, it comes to 22.1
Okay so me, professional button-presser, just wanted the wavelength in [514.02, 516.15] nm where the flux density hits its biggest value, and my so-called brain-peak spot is 514.137 nm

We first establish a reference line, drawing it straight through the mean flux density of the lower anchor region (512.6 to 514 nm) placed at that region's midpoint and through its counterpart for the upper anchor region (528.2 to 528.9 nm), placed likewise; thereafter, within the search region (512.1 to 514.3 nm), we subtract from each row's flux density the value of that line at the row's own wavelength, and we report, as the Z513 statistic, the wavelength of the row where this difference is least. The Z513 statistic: 512.246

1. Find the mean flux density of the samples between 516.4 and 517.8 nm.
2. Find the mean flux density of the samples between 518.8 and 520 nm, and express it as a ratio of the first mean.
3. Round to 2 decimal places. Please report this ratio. 1.00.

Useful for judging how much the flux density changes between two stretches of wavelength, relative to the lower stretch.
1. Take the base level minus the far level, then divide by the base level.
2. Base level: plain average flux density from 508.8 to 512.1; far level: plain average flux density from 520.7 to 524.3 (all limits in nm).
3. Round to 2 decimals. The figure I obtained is -0.14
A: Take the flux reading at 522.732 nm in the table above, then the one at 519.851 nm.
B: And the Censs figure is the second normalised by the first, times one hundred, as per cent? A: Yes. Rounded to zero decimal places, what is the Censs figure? 89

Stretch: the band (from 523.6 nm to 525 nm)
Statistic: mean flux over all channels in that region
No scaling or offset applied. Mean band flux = 19.8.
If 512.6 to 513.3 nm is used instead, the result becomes 20.1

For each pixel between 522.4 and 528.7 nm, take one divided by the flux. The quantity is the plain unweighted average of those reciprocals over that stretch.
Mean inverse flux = 0.0517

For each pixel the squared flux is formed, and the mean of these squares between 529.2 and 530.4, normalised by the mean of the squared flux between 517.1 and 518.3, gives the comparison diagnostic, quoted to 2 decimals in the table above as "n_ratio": 1.09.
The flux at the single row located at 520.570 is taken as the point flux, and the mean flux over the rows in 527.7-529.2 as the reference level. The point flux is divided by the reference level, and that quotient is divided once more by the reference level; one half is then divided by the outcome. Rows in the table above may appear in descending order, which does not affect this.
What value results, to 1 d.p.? 11.6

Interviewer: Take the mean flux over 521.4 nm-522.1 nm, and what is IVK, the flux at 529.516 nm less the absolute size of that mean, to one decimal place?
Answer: -0.2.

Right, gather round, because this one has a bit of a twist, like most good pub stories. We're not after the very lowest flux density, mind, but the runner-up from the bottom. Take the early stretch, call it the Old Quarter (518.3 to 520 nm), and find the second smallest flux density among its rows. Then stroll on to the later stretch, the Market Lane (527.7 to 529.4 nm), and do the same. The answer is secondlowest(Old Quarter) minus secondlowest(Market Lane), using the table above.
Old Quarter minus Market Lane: -1.0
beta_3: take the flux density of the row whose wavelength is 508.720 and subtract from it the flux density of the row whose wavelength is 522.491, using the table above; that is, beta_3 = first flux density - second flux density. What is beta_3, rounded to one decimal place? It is -0.1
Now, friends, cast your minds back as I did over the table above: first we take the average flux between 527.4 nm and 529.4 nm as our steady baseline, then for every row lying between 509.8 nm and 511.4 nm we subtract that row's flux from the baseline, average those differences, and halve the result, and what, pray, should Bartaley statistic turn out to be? 1.7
